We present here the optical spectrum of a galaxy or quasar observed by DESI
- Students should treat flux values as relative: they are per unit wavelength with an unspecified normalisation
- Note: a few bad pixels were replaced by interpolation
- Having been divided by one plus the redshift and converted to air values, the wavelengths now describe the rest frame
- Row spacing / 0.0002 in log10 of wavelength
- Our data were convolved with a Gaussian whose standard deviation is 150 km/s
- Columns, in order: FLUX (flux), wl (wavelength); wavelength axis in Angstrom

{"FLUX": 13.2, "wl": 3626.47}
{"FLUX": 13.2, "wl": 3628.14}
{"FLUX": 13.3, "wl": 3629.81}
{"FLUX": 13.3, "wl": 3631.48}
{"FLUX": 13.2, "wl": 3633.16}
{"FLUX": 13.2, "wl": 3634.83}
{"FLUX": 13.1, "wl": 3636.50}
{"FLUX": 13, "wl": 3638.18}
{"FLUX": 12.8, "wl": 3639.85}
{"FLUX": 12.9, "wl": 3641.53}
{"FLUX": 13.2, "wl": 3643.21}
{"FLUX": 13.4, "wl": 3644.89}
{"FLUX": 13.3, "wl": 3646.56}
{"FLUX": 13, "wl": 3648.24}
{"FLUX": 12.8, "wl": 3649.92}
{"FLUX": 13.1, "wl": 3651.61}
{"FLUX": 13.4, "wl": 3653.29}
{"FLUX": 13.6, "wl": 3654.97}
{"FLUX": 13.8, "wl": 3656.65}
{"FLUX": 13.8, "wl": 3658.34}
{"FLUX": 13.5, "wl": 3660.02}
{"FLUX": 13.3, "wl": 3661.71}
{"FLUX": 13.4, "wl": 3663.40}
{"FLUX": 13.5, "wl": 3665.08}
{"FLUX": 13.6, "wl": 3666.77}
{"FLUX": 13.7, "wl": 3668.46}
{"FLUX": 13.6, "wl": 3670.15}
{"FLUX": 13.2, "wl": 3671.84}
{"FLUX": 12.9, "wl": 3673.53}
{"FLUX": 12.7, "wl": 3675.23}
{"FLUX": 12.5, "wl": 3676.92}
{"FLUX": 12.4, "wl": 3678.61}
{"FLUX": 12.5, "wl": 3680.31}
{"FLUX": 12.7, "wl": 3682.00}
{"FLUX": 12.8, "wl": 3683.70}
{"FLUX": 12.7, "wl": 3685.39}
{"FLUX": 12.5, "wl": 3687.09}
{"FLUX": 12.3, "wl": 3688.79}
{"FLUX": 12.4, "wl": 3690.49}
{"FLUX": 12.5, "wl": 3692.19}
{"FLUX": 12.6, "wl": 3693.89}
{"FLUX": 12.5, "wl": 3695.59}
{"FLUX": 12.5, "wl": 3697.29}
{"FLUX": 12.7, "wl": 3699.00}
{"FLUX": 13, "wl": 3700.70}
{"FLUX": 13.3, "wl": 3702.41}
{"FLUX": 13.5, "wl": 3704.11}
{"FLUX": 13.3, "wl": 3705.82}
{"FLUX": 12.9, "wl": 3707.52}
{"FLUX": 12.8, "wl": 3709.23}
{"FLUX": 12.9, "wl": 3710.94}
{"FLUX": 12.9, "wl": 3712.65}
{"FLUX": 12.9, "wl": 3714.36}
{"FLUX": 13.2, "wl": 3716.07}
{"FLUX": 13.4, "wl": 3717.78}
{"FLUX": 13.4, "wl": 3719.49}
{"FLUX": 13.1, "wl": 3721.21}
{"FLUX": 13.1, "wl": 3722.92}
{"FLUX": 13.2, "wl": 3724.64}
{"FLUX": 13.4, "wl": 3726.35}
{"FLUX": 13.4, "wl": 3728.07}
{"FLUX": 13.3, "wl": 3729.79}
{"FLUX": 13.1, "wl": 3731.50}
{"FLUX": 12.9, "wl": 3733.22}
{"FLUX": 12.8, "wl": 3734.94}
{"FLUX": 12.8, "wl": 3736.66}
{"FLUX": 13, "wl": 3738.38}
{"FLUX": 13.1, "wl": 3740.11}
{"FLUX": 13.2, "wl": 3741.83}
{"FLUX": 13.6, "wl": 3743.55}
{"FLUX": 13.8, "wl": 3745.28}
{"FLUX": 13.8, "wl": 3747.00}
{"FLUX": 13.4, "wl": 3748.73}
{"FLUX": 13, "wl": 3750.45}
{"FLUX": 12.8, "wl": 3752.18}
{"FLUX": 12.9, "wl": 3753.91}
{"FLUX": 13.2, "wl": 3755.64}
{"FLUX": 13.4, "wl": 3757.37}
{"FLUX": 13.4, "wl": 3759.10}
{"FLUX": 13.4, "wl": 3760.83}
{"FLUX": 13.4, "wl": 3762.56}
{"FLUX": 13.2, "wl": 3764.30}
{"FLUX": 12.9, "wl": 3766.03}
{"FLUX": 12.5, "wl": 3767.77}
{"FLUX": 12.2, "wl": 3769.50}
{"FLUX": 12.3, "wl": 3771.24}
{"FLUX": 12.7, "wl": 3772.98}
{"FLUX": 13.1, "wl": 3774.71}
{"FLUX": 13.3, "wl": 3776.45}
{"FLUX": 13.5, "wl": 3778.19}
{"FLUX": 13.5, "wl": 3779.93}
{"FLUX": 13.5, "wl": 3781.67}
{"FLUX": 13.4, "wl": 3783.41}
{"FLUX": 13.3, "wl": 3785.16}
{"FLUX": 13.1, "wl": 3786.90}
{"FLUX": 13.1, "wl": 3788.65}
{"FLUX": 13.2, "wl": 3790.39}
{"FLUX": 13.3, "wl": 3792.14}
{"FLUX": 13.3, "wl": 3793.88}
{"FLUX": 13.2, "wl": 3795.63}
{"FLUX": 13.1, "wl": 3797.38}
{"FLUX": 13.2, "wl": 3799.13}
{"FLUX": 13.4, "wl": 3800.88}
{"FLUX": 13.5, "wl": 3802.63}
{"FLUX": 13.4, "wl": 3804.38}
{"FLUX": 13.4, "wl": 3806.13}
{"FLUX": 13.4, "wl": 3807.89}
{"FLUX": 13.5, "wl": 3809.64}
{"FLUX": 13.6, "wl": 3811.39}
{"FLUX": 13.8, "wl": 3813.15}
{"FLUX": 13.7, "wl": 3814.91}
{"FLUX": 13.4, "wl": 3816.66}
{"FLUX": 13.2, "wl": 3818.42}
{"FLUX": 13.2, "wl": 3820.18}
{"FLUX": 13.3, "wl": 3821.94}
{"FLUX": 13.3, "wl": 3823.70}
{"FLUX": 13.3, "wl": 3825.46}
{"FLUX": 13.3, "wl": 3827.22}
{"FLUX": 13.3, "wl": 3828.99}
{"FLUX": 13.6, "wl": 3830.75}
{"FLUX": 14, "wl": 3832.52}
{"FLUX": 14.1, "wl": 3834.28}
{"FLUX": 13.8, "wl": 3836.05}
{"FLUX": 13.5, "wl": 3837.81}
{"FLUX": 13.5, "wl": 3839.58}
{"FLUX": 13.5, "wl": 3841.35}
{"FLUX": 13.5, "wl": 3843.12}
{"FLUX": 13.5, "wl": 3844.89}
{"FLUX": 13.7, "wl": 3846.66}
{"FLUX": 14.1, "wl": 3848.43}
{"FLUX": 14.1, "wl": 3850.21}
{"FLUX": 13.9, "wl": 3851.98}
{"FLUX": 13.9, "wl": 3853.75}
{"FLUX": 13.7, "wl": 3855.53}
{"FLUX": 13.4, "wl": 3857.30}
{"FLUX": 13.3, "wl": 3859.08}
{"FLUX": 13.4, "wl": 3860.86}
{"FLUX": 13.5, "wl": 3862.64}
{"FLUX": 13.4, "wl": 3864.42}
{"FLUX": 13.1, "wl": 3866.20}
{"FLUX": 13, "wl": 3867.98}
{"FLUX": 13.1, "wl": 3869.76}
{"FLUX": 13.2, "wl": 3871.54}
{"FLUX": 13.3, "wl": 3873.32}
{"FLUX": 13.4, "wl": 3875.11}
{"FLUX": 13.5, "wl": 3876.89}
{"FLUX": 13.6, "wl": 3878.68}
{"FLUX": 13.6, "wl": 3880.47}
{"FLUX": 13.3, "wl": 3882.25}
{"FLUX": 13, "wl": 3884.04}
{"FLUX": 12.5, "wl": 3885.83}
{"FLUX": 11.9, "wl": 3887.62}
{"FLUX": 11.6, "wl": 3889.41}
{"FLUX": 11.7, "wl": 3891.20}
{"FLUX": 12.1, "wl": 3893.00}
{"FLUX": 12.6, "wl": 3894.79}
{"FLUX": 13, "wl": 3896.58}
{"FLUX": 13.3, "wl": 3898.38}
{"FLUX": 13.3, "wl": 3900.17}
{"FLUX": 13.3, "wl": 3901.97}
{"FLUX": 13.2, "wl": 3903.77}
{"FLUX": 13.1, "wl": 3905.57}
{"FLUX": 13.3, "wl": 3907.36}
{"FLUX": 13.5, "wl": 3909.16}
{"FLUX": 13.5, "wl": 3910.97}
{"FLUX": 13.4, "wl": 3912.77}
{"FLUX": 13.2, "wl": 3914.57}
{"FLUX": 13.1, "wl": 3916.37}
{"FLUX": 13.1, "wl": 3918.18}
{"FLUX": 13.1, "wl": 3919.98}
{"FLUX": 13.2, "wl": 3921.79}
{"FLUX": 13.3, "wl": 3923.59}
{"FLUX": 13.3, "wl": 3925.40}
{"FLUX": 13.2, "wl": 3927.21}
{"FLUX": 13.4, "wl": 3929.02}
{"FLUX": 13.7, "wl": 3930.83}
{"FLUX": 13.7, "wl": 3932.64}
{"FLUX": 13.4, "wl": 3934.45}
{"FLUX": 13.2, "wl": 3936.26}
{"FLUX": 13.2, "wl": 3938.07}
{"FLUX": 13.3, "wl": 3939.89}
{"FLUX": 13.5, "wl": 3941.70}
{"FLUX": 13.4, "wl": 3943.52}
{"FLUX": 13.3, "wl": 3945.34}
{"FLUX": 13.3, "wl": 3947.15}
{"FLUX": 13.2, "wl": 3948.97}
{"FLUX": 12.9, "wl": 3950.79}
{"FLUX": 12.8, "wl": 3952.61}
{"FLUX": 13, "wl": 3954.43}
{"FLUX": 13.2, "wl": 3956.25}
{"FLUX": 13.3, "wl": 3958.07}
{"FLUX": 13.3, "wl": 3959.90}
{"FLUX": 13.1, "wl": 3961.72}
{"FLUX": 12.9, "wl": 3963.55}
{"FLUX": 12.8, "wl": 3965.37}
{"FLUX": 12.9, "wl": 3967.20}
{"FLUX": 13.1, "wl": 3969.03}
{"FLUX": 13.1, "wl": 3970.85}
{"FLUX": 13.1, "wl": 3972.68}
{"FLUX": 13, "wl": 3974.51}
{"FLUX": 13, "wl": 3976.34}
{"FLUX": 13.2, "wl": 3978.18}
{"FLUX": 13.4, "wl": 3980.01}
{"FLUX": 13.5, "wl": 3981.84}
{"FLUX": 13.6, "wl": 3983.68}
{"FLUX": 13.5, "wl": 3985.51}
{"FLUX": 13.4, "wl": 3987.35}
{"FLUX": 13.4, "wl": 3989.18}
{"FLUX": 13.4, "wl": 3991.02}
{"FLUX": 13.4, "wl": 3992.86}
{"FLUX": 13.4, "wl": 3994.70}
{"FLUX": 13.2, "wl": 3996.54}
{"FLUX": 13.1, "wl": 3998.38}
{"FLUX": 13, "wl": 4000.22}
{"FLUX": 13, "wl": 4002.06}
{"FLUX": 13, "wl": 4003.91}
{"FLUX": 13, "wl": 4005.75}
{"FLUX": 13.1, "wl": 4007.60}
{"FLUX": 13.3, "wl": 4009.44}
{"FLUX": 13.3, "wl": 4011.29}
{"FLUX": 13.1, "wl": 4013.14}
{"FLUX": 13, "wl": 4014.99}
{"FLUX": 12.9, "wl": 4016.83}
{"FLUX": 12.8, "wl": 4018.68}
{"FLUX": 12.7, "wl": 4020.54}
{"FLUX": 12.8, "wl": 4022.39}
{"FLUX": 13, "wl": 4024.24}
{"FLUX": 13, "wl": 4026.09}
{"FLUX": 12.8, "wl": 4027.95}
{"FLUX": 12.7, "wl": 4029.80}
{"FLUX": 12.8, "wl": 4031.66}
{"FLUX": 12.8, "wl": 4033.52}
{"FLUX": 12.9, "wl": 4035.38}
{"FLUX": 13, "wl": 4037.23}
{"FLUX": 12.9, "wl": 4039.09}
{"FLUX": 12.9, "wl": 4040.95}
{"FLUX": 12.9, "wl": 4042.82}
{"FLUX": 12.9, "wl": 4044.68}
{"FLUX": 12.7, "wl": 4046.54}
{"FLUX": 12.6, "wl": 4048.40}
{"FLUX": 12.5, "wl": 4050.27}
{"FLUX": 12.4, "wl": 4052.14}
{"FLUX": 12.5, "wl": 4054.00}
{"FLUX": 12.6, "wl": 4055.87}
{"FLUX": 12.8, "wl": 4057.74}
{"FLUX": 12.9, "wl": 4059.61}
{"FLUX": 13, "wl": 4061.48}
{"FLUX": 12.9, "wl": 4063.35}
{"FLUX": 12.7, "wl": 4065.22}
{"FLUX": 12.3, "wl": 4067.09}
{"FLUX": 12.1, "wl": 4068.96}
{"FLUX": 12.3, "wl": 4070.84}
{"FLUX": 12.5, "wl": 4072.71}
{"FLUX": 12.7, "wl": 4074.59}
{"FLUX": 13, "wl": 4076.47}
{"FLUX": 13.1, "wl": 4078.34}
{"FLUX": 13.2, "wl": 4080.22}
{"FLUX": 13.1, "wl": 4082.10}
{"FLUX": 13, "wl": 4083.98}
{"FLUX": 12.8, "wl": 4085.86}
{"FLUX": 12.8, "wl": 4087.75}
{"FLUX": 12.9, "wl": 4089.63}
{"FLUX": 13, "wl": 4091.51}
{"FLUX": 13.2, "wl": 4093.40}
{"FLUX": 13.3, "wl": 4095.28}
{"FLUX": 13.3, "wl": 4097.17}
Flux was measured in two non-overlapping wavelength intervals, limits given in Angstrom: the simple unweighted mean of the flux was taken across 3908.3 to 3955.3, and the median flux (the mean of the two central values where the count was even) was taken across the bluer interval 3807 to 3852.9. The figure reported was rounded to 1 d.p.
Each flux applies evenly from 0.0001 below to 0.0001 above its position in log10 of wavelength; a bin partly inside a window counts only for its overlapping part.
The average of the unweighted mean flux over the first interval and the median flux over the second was 13.4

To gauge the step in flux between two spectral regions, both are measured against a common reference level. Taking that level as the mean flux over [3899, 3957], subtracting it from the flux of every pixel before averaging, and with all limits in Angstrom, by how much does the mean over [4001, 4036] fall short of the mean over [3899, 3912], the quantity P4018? 0.37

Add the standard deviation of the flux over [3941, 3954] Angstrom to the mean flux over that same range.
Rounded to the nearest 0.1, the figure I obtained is 13.4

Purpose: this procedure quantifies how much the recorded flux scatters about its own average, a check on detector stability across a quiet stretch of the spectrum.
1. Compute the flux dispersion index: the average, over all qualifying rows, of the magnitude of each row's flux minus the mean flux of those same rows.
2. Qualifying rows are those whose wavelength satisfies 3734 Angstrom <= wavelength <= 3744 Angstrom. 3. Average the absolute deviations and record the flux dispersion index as 0.22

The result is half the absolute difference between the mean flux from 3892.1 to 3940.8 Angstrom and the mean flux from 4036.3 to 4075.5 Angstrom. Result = 0.28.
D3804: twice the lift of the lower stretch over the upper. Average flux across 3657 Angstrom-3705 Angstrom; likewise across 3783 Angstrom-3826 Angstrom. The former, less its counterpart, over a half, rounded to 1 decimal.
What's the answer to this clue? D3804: -0.8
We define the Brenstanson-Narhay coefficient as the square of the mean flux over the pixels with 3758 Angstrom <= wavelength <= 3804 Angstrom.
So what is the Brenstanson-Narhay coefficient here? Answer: 173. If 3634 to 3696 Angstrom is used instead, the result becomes 170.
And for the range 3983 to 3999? 179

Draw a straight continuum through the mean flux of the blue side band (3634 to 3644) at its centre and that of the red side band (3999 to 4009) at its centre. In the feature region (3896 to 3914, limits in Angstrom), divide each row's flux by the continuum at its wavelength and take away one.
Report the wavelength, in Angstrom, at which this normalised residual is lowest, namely 3896.58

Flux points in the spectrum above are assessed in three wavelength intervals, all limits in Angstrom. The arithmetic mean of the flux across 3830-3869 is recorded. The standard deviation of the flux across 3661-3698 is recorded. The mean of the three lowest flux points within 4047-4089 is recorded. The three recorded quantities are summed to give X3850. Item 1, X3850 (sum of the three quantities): 26.3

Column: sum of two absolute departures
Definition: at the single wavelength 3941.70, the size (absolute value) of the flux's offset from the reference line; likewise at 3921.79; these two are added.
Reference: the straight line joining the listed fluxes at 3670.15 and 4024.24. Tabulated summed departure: 0.39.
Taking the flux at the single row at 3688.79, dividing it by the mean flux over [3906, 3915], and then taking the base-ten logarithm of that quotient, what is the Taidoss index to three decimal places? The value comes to -0.037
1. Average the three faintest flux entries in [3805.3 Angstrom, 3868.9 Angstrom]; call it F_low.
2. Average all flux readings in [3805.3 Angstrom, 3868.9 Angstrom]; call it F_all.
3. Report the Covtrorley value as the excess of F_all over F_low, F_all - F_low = 0.43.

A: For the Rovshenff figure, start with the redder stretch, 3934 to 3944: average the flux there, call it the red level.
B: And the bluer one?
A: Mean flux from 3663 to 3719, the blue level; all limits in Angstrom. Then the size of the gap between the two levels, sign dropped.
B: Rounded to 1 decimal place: 0.4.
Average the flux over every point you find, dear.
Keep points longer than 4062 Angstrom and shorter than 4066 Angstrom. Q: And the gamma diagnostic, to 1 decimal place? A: 12.8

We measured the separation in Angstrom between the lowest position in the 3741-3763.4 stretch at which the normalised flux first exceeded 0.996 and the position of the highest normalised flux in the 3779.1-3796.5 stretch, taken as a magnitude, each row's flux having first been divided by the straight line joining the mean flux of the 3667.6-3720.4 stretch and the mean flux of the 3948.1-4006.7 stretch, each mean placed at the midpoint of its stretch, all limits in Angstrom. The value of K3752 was 38.1 Angstrom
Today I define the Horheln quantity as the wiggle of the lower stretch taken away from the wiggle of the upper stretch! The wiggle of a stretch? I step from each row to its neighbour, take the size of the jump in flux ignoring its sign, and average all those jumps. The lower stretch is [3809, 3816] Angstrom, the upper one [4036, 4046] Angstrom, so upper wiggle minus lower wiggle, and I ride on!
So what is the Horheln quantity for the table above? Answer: -0.11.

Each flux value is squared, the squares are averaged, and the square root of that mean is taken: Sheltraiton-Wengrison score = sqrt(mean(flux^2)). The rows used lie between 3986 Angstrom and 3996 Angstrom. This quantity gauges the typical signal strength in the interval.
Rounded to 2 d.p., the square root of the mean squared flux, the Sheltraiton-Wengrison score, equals 13.40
